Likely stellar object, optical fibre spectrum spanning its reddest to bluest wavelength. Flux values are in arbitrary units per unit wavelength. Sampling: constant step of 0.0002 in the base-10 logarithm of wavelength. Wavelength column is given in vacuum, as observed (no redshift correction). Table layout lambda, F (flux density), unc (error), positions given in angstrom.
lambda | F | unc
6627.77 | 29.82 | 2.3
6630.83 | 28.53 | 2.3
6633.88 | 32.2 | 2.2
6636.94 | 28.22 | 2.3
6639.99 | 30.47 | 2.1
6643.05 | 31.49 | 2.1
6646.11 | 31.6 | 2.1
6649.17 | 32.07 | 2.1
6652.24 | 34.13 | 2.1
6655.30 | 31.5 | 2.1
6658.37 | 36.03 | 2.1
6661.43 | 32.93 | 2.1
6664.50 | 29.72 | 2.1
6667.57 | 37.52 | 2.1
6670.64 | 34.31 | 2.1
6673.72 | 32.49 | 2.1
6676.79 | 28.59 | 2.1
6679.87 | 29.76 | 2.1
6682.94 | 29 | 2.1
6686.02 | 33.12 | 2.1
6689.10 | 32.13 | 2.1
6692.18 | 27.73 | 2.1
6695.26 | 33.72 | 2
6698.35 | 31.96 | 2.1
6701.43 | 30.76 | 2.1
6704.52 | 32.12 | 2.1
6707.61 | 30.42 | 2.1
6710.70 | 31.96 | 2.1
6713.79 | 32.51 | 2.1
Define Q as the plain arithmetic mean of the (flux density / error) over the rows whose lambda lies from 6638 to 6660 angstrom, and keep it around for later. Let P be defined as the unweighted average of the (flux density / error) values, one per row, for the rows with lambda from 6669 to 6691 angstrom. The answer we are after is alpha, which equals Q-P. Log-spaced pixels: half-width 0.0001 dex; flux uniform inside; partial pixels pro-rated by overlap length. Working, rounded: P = 14.9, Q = 15.5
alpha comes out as 0.5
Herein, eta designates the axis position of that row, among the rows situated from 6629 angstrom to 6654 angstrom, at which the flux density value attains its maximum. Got 6652.24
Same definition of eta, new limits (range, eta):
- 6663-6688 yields 6667.57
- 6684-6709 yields 6695.26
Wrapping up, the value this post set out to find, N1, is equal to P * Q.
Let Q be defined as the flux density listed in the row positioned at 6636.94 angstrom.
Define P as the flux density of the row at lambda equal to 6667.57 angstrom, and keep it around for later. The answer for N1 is 1059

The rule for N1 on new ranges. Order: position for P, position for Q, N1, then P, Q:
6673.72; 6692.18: 901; 32.49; 27.73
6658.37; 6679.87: 1072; 36.03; 29.76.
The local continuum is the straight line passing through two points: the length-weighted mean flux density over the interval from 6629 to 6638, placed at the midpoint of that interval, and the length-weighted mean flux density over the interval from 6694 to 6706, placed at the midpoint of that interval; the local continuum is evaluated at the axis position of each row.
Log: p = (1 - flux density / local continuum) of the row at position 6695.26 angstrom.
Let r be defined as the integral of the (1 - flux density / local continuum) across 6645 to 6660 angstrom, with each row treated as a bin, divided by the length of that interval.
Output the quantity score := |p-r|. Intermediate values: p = -0.06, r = -0.089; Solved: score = 0.03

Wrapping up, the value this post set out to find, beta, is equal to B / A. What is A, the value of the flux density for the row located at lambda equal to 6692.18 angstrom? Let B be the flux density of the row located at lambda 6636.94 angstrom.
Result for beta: 1.02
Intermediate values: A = 27.73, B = 28.22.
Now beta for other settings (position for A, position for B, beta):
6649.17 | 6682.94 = 0.90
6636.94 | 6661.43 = 1.17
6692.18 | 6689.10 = 1.16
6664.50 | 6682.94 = 0.98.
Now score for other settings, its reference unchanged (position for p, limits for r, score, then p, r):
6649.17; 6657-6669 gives 0.05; -0.06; -0.105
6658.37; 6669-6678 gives 0.15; -0.18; -0.027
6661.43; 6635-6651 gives 0.05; -0.07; -0.027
